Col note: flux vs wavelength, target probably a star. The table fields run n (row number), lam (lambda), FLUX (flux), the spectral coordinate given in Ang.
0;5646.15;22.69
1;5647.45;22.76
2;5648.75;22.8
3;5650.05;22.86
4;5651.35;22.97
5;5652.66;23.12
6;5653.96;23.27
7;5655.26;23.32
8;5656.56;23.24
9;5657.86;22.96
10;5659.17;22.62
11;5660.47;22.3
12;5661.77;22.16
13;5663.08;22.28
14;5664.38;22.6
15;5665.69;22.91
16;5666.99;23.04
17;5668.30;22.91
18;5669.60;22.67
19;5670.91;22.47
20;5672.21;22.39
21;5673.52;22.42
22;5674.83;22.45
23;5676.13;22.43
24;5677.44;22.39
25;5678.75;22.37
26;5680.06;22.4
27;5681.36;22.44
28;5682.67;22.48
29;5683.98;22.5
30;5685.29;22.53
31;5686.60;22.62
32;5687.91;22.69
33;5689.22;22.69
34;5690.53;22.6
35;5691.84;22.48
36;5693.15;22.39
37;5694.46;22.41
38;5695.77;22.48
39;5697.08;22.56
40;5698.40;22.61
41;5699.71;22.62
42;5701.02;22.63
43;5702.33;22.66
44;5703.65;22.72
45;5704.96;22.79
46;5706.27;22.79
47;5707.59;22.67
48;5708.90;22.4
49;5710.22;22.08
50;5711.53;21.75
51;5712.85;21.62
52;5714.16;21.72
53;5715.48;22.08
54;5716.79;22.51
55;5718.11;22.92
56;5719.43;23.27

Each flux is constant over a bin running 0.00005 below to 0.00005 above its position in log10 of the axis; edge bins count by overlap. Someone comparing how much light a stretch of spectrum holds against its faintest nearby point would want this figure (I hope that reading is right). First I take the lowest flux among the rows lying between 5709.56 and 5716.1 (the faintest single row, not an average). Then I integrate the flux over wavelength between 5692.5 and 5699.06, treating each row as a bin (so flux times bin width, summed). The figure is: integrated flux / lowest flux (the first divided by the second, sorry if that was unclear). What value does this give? 6.8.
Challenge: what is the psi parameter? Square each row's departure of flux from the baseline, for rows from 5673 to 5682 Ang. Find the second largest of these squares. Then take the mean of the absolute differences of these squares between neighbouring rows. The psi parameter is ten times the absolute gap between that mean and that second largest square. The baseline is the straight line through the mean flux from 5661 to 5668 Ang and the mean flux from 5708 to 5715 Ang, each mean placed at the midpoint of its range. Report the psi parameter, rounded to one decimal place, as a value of 0.0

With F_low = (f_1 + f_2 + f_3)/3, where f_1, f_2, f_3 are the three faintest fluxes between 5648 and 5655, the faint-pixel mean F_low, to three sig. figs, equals 22.9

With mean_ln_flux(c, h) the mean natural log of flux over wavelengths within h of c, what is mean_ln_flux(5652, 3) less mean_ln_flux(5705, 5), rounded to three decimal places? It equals 0.017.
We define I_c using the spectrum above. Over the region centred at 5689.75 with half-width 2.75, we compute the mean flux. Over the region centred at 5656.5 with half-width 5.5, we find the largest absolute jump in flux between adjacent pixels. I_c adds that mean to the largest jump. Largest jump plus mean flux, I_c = 23.0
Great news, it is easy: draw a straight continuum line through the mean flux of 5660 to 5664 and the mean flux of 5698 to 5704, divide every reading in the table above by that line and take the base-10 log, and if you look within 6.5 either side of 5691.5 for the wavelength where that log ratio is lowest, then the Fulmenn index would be 5693.15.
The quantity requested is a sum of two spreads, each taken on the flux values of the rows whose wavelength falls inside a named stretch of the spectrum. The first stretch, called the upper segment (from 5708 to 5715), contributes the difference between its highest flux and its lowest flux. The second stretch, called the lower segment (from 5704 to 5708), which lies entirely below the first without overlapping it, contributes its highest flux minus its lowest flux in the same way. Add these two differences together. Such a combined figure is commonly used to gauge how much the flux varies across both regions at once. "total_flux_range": 0.90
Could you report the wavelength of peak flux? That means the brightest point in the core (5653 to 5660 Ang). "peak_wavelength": 5655.26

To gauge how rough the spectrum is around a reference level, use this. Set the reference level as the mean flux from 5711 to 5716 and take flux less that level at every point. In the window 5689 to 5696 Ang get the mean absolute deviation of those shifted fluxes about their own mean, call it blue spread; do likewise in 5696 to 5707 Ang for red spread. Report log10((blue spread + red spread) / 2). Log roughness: -1.09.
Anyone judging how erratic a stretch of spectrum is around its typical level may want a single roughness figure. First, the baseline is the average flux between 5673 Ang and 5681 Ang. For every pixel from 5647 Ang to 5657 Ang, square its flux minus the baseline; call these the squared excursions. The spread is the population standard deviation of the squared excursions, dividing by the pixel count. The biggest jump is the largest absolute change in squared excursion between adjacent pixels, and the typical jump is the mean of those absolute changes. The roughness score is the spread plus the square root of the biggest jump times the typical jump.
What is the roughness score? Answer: 0.43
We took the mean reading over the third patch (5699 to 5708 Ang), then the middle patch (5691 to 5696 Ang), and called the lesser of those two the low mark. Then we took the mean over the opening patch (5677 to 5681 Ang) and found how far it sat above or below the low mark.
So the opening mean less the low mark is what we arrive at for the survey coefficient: -0.05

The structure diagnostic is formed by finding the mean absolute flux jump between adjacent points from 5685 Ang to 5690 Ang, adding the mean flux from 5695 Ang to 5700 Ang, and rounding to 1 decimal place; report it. 22.6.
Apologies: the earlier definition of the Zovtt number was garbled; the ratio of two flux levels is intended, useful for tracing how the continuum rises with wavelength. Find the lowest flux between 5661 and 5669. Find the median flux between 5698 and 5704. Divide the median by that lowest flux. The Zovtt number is 1.02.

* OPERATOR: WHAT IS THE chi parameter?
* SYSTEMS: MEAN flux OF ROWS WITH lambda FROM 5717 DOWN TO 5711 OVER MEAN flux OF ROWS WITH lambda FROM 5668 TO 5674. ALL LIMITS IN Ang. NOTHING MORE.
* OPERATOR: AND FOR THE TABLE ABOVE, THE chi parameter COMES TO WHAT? 0.97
